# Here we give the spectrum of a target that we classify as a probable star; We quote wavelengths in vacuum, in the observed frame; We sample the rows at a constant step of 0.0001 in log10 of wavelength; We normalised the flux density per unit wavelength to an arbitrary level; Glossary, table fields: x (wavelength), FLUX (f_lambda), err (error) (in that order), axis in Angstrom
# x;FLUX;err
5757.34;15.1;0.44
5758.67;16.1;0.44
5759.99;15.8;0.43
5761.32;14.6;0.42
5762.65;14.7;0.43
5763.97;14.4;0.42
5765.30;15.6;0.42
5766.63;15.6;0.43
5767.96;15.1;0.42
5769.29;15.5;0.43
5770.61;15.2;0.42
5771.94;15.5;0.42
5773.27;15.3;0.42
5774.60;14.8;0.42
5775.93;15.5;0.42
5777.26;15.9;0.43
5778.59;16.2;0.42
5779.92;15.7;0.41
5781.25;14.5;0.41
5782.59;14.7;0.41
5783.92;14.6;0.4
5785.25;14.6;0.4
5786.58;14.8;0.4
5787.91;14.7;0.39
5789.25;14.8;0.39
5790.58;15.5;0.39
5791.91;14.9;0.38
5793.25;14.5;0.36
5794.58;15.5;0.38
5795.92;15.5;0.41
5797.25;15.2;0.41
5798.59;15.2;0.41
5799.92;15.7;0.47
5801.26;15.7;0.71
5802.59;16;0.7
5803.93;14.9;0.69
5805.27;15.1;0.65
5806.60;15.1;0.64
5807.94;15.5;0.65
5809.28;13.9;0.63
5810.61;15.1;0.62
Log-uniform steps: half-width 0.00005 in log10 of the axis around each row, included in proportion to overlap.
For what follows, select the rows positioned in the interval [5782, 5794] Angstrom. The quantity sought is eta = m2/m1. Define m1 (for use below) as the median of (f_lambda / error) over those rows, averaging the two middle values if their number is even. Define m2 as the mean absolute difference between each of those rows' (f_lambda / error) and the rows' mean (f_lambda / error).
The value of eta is 0.034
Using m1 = 37.7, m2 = 1.28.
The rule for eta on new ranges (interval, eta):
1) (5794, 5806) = 0.219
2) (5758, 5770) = 0.025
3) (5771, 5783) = 0.024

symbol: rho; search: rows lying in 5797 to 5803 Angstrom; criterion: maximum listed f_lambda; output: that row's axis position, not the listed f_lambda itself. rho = 5802.59 Angstrom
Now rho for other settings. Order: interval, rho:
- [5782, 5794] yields 5790.58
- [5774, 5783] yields 5778.59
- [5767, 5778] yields 5777.26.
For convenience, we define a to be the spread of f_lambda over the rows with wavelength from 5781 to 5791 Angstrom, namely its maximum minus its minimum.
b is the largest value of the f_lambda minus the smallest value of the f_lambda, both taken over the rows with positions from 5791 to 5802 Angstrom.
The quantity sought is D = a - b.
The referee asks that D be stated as -0.2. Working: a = 1.00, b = 1.20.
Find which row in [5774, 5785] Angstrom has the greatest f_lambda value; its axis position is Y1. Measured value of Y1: 5778.59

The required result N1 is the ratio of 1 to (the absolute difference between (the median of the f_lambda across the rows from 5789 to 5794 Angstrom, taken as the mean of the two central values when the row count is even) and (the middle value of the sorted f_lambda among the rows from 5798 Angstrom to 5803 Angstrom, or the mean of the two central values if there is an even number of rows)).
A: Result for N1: 1.2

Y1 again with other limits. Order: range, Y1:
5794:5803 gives 5802.59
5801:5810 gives 5802.59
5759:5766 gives 5759.99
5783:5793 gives 5790.58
